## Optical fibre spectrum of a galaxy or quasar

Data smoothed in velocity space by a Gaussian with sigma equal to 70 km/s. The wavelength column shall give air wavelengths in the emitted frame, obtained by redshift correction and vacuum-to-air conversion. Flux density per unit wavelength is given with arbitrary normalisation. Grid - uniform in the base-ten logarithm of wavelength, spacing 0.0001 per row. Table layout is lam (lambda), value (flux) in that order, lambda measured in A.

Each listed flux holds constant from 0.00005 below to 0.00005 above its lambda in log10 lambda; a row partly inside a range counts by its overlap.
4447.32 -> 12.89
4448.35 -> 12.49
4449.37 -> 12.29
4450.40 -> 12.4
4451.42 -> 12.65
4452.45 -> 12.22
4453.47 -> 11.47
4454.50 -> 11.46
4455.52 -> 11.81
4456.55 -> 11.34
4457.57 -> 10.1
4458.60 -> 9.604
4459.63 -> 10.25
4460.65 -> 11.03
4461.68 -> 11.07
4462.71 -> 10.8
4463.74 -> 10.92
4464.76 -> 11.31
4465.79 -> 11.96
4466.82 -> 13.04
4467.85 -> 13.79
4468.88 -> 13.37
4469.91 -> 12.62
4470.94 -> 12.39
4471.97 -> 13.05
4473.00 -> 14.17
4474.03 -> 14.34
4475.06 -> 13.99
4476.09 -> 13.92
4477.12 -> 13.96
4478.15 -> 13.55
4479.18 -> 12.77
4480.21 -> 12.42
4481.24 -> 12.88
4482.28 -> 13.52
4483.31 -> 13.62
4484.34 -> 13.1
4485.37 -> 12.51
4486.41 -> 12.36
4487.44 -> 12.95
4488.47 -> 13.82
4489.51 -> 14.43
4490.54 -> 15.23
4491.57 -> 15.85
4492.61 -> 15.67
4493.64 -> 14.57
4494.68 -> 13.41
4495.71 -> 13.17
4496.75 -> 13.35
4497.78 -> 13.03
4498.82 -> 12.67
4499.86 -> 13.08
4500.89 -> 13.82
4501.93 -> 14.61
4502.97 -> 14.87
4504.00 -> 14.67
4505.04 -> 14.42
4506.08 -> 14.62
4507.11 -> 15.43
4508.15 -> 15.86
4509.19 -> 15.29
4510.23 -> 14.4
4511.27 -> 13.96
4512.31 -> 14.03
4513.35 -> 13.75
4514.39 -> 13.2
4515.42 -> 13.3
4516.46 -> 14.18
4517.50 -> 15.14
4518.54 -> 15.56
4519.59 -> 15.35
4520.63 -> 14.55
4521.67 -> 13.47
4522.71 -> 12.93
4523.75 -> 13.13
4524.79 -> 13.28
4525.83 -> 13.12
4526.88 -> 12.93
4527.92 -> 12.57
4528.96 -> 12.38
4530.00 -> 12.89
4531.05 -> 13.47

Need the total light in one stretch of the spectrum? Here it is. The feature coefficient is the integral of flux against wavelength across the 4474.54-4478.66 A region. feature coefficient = 57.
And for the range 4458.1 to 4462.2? 43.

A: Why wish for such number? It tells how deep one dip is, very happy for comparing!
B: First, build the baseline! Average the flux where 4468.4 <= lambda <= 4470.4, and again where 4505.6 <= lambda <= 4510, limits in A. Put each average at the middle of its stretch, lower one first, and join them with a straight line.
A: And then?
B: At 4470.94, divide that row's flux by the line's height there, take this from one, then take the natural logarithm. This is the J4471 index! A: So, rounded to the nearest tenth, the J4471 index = -2.9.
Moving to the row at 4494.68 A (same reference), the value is -2.6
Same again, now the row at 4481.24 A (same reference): -2.8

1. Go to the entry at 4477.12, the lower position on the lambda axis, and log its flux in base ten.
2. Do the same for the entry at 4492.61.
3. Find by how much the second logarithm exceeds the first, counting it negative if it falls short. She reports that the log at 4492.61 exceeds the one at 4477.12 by 0.05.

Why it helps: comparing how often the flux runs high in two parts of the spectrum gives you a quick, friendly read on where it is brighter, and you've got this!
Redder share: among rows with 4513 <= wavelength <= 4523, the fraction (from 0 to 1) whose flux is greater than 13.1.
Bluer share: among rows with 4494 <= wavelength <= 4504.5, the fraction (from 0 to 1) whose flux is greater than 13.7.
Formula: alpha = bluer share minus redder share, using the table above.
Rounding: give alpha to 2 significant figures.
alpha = -0.50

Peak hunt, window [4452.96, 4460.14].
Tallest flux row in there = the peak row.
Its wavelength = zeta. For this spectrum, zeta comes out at 4455.52 A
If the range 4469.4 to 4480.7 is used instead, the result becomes 4474.03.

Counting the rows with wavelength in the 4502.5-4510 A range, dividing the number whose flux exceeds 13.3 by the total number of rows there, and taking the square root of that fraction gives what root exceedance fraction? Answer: 1.0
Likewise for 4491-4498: 0.8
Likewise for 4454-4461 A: 0.0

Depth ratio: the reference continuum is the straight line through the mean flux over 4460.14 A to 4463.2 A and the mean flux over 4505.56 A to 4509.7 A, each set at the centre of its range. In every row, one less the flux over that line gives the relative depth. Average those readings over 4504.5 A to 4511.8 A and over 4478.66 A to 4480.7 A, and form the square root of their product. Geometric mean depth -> 0.013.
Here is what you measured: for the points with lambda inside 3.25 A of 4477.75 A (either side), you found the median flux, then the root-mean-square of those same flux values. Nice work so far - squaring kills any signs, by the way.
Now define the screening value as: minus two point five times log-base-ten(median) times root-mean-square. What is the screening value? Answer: -38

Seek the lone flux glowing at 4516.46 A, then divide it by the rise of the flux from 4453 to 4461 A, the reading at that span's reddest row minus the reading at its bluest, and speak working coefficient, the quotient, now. -32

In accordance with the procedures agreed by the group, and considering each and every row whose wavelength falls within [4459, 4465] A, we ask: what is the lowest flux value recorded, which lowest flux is 10.25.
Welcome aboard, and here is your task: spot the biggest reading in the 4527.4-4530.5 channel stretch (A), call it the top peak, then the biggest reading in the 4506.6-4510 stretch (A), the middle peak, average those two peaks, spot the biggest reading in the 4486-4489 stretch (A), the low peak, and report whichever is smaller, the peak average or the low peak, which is 13.8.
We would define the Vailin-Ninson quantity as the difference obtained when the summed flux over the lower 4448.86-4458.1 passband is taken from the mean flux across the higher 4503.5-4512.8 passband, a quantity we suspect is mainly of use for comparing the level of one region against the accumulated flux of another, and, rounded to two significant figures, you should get -91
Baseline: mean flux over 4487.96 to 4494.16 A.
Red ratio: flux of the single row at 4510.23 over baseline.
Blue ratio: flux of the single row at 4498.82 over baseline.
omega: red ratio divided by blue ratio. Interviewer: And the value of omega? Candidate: 1.14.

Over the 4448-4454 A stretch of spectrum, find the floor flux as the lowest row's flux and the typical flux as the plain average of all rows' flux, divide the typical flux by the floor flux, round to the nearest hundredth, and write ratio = 1.07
